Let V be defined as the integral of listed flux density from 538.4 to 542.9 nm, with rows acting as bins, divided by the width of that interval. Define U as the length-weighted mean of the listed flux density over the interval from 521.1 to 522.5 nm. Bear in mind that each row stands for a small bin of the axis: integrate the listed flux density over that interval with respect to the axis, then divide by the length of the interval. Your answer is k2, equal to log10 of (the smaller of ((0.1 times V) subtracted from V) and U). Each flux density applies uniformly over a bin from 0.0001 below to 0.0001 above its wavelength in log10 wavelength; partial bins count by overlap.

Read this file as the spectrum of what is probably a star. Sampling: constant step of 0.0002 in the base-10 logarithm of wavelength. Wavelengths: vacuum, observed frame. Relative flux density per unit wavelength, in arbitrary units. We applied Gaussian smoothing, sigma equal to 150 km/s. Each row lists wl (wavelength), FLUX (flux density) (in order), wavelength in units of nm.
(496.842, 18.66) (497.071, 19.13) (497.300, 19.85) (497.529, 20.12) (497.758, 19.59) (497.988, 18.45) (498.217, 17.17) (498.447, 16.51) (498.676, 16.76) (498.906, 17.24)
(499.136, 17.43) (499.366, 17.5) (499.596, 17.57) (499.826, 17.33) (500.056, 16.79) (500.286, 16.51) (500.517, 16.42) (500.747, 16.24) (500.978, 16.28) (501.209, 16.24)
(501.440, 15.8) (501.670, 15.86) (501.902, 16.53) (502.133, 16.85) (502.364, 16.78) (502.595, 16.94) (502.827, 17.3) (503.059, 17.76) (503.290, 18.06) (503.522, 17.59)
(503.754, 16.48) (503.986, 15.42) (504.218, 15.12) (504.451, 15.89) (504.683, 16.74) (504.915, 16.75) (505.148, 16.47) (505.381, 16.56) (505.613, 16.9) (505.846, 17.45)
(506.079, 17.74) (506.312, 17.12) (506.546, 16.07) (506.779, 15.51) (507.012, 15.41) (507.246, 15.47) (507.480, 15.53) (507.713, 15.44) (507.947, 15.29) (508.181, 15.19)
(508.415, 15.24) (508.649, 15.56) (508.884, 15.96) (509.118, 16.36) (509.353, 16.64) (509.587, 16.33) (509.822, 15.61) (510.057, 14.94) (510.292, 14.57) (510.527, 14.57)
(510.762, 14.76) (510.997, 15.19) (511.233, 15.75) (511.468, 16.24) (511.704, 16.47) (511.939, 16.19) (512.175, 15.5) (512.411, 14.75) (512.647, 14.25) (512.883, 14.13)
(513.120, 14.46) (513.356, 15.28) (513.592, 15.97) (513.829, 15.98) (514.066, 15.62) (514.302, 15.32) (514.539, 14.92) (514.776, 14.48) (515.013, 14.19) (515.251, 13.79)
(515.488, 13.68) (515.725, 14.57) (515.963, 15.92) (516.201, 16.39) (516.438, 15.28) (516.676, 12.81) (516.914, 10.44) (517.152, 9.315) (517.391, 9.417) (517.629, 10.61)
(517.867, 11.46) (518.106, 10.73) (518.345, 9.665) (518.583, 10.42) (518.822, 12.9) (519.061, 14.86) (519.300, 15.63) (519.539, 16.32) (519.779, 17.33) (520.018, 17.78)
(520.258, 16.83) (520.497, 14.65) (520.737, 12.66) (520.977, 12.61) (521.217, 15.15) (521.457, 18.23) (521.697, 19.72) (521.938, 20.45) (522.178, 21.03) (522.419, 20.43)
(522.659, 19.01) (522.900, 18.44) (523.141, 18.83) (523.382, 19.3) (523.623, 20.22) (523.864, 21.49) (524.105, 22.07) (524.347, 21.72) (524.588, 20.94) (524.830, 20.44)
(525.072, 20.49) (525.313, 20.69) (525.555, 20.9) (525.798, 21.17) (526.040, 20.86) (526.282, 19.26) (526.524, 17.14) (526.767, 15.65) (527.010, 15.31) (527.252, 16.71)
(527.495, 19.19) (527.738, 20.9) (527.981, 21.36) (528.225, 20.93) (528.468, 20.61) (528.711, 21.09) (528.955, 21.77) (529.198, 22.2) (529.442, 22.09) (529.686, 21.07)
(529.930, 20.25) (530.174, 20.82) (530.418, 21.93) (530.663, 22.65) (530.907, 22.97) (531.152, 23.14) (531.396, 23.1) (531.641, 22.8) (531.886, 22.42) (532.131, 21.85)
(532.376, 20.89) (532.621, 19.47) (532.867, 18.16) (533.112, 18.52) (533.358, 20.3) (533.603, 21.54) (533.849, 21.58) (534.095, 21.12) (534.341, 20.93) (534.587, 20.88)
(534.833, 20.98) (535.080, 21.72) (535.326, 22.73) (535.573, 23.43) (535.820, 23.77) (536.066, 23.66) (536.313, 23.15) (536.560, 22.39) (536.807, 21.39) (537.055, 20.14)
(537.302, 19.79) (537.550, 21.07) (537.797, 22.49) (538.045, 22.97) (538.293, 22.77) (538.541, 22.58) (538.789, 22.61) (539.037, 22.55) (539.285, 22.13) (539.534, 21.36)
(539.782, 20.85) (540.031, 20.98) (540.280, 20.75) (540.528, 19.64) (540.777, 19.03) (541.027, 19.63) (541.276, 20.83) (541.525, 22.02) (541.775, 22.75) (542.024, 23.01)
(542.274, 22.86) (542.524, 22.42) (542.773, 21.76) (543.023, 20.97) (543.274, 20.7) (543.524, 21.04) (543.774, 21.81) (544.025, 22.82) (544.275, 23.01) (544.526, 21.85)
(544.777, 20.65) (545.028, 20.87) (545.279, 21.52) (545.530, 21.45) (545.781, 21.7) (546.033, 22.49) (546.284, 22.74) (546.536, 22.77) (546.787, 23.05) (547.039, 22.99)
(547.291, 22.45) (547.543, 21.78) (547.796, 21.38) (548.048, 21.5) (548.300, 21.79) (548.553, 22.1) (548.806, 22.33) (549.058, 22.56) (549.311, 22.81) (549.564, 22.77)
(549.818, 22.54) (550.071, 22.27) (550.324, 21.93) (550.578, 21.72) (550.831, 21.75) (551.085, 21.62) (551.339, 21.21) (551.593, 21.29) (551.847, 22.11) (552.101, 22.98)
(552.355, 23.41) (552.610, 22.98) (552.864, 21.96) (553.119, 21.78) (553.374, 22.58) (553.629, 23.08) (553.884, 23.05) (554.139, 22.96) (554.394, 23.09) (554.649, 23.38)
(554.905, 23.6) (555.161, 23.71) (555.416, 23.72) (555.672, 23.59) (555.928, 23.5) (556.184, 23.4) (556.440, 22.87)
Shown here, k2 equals 1.28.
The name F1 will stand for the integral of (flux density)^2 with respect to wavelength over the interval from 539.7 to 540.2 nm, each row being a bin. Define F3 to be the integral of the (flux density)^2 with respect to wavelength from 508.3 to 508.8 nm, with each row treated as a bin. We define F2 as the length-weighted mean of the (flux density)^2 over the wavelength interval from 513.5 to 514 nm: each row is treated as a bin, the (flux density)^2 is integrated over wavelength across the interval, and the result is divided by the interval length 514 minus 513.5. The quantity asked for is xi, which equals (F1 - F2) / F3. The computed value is -0.30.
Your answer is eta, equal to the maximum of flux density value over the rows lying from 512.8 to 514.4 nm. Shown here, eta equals 15.98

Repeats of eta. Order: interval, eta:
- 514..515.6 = 15.62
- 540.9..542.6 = 23.01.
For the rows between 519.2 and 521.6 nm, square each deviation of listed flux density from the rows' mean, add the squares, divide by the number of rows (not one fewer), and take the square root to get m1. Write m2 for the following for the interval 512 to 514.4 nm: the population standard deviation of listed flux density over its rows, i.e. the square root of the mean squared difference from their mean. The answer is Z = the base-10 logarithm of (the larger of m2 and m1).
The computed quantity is 0.27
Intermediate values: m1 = 1.9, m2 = 0.7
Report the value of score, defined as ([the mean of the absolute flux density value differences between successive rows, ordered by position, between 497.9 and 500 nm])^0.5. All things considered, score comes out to 0.64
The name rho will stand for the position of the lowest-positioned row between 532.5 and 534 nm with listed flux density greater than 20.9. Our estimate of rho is 533.603 nm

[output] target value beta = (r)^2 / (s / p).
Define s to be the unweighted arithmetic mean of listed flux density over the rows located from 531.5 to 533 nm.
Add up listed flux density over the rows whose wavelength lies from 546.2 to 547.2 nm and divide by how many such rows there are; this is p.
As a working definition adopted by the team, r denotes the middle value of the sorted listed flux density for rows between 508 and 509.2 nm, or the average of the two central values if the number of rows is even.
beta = 265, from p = 22.9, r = 15.6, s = 21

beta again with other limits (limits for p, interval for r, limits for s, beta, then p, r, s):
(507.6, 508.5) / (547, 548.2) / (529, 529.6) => 328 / 15.3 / 21.8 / 22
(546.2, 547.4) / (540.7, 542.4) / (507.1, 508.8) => 718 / 22.8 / 22.0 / 15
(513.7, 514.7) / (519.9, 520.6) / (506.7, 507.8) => 283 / 15.5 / 16.8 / 15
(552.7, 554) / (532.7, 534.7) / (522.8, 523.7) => 512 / 22.5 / 20.9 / 19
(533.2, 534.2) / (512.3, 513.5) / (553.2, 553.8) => 194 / 21.1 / 14.5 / 23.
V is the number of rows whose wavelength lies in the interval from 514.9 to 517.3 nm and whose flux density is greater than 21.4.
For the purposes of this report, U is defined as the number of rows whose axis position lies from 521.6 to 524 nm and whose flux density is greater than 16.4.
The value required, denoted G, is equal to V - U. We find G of -10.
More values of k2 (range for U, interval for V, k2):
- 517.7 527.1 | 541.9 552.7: 1.24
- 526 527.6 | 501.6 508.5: 1.17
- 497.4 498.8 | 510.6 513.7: 1.14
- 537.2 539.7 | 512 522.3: 1.12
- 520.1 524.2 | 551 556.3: 1.26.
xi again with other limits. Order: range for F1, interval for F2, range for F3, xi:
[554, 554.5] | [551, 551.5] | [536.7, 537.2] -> -0.90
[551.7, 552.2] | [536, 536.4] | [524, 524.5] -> -1.24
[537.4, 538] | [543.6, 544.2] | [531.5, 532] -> -0.82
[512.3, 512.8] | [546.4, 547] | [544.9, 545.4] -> -1.87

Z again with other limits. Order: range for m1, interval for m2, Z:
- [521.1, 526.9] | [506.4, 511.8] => 0.24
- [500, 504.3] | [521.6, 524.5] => 0.06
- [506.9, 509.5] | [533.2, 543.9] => 0.06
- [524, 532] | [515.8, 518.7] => 0.39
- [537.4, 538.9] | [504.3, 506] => -0.21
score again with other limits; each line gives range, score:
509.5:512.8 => 0.67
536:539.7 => 0.79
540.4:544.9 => 0.82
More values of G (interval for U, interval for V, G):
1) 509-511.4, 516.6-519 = -1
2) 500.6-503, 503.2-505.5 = -5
